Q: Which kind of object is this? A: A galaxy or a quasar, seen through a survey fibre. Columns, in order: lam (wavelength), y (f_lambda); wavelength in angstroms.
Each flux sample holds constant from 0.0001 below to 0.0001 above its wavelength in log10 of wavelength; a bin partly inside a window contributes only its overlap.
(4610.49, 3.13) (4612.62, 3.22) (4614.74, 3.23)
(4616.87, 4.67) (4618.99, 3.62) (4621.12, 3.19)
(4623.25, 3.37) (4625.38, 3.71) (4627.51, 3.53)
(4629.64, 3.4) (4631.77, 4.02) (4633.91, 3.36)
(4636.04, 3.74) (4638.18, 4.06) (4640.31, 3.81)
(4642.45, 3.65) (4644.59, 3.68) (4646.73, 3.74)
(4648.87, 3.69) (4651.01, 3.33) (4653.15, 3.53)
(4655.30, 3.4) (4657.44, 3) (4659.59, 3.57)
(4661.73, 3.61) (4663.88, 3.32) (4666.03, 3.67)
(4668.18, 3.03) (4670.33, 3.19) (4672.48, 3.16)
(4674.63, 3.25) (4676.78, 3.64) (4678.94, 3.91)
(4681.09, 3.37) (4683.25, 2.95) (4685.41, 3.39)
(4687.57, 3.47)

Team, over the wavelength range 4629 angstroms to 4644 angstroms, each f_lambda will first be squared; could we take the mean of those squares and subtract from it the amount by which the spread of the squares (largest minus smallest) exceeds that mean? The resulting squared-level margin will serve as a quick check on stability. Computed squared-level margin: 23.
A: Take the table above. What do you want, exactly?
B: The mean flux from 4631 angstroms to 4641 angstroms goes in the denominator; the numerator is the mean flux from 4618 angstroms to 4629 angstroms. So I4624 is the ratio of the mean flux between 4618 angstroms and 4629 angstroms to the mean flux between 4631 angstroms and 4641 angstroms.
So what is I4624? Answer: 0.92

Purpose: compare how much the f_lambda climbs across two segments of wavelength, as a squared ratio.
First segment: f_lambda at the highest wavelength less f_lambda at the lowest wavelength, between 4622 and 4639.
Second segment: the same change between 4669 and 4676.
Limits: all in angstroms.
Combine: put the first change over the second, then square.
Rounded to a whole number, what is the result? 132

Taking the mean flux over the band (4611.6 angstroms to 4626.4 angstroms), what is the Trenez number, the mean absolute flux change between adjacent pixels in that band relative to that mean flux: 0.16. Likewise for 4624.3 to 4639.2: 0.10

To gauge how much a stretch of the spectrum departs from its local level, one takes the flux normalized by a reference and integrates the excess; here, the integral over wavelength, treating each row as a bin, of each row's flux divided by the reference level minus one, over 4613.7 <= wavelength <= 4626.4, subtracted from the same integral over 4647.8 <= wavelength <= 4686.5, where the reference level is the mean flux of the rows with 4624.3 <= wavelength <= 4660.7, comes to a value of -2.4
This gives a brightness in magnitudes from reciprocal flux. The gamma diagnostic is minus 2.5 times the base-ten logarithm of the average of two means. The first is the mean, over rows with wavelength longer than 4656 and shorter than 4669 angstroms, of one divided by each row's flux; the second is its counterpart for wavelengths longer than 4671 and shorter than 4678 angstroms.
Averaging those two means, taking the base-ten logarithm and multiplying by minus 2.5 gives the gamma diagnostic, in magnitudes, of 1.31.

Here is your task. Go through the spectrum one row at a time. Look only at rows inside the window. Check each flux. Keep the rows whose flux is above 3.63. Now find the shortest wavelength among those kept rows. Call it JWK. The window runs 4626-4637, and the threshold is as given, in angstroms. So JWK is 4631.77 angstroms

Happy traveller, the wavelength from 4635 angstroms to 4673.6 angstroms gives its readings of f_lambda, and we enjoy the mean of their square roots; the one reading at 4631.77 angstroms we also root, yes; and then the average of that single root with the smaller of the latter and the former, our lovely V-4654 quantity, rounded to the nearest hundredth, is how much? 1.94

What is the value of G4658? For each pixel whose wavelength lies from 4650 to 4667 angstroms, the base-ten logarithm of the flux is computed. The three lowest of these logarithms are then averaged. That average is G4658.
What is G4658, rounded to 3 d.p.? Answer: 0.507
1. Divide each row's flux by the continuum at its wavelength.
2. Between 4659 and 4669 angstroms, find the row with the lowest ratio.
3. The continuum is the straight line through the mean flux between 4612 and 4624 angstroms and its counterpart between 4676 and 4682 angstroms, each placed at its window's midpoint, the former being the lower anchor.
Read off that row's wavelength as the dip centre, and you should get 4668.18 angstroms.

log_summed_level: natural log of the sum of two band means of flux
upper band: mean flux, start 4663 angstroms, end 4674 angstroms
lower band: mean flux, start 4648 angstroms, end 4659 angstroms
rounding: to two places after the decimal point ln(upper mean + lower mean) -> 1.90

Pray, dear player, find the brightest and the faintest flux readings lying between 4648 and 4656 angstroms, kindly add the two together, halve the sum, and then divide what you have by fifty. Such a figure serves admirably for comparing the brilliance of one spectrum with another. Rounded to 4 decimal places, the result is 0.0702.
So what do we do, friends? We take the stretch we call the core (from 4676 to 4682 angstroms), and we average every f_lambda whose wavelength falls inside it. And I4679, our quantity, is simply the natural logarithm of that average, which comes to 1.29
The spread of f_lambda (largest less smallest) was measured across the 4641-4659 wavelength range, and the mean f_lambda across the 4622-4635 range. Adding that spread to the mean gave 4.3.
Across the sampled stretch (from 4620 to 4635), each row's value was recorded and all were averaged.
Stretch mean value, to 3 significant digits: 3.51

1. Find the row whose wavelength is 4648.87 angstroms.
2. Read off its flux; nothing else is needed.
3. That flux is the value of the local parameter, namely 3.69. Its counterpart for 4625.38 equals 3.71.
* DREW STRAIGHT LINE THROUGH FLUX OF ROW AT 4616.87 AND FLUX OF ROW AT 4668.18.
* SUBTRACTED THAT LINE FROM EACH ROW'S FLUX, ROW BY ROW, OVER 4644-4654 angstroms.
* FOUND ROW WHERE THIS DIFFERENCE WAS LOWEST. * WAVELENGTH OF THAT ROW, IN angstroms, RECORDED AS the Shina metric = 4651.01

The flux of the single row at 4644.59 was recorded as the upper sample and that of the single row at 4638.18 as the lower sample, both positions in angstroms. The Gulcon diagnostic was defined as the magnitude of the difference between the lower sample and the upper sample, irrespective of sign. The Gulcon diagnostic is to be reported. 0.38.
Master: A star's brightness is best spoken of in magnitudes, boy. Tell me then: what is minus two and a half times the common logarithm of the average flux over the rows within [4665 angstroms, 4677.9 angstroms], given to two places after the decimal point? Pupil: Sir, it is -1.30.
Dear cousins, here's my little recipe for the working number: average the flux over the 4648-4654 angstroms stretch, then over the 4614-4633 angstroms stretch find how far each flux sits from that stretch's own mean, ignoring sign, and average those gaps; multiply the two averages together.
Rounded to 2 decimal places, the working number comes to 1.16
